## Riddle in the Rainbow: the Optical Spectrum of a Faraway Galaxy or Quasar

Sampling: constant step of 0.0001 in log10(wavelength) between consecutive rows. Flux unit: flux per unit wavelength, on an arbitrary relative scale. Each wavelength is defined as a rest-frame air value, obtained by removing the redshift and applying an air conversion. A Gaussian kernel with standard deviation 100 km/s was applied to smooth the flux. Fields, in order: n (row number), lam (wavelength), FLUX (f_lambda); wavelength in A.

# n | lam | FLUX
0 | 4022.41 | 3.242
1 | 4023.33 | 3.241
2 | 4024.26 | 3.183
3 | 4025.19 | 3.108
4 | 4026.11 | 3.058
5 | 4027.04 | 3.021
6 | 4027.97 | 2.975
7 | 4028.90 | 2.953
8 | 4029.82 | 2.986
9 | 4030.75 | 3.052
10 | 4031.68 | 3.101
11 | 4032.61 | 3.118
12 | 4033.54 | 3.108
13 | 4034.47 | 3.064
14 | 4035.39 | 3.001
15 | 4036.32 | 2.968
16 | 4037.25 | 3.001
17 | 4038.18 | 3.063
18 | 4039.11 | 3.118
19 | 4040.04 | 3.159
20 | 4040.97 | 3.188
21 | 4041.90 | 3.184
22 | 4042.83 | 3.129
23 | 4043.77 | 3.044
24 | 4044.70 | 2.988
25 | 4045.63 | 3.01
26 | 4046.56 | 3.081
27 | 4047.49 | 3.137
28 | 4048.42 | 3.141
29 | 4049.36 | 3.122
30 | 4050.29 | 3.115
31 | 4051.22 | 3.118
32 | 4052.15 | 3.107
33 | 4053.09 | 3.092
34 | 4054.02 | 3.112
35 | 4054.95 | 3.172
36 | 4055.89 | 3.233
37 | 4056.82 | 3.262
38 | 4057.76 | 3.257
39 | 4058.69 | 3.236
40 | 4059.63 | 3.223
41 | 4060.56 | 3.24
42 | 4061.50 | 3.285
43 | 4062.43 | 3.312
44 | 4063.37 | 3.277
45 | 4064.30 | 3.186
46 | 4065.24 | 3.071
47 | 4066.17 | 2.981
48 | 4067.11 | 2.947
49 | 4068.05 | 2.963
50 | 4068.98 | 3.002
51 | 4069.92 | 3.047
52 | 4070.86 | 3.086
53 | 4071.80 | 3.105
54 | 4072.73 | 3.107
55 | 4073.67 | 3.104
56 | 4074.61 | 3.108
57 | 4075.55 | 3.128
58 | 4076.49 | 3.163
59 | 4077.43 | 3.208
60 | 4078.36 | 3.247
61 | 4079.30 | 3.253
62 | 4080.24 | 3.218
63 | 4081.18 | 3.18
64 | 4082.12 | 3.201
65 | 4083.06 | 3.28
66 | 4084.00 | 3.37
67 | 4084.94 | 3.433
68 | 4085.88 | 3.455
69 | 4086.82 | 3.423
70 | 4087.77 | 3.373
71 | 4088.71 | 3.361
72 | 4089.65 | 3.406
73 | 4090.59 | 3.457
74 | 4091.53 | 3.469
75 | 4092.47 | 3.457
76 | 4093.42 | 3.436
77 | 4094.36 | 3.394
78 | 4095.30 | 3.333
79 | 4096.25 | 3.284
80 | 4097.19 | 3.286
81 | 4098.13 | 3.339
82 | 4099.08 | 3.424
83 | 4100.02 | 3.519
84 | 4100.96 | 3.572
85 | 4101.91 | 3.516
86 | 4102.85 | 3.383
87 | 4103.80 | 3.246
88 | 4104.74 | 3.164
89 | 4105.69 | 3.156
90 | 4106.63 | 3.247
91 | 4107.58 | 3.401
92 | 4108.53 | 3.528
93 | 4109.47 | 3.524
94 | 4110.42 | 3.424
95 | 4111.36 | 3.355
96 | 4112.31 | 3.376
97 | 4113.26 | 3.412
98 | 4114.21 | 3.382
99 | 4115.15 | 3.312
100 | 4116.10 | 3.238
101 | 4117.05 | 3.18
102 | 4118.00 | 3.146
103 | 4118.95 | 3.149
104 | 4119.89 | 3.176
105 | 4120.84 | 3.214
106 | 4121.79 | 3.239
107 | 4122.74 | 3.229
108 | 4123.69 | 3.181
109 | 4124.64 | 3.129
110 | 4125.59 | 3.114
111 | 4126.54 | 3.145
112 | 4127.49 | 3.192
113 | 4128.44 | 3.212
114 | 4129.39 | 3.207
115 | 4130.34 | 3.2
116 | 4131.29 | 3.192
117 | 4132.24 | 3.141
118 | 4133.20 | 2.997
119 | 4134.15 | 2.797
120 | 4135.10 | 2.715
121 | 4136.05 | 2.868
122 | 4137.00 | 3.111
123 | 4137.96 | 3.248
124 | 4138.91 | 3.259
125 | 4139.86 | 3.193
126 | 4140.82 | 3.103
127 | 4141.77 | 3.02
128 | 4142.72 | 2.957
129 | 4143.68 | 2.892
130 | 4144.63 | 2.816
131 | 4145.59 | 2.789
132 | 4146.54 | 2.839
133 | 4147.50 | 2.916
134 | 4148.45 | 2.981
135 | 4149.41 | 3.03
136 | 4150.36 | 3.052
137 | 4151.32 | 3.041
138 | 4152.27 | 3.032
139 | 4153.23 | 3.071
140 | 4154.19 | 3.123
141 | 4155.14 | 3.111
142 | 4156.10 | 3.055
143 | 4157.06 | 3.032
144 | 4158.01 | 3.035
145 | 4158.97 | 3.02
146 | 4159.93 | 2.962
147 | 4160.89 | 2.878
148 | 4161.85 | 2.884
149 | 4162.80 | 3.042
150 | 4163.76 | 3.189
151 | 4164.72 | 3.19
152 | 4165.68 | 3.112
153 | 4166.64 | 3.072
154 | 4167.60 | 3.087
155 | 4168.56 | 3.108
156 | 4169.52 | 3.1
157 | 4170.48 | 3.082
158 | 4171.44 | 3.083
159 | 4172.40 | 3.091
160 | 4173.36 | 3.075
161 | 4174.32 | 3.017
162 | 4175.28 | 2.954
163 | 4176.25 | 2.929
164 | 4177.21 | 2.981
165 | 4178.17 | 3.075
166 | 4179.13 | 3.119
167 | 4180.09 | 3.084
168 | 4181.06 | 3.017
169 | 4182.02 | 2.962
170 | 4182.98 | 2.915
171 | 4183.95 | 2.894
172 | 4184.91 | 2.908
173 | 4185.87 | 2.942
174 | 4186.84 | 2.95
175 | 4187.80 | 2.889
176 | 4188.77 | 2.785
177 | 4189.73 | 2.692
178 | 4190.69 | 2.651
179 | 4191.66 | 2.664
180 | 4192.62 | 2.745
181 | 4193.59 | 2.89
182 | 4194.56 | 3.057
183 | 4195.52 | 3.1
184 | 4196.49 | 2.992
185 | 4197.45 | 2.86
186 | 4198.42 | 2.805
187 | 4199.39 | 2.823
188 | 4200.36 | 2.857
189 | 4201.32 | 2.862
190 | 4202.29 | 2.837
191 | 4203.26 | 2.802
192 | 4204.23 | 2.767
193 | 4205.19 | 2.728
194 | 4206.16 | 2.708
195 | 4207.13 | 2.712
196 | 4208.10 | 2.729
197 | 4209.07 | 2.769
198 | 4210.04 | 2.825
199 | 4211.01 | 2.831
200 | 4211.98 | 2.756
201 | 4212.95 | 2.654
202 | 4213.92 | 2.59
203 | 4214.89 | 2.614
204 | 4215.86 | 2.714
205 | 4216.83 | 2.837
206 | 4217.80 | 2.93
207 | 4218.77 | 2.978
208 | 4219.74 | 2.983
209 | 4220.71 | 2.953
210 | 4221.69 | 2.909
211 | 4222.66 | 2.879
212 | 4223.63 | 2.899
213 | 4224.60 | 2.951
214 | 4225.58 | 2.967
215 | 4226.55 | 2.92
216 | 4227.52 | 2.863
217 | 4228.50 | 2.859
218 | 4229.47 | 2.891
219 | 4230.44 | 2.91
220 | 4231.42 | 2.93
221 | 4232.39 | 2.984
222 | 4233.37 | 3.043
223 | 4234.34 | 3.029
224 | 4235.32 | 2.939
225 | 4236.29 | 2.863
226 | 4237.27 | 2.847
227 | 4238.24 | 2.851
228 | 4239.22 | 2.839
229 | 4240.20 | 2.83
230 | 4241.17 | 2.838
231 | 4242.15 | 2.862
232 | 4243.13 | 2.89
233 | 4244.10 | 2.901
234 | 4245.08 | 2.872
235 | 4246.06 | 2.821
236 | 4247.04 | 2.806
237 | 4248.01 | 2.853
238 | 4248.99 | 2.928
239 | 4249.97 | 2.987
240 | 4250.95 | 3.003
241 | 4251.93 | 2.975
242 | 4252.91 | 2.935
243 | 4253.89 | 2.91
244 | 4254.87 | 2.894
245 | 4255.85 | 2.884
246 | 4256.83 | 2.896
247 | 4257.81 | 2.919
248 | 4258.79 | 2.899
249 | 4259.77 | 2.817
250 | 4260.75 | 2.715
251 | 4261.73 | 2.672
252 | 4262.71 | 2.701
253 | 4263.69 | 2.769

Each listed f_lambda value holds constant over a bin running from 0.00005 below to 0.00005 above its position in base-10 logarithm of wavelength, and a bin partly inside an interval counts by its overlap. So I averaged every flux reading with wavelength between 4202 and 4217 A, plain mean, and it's 2.74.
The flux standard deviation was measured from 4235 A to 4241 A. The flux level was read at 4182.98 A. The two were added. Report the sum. 2.95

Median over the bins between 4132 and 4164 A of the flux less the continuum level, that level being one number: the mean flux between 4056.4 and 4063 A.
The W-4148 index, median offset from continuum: -0.23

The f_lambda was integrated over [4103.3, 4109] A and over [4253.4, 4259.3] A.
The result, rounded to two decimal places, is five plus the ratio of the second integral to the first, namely 5.91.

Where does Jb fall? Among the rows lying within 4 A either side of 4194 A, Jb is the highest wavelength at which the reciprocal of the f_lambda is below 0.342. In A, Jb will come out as 4196.49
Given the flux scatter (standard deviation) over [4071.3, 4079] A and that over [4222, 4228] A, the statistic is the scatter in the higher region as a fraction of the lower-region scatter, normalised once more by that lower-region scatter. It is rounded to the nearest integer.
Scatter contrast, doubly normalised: 14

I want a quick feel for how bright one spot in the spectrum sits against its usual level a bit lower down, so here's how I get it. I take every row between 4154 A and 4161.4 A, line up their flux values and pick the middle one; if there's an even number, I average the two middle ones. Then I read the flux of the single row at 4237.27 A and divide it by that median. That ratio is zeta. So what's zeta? 0.94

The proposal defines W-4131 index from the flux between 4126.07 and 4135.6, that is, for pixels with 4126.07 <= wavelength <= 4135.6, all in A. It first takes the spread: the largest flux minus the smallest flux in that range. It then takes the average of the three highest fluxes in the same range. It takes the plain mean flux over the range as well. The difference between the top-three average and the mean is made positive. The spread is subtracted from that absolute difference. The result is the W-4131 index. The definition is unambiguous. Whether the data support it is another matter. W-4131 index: -0.37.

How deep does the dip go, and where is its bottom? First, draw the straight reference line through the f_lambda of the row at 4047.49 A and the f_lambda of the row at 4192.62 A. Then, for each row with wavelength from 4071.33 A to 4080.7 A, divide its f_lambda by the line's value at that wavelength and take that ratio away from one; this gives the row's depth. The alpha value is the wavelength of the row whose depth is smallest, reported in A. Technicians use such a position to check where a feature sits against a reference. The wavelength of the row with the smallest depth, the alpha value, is 4079.30 A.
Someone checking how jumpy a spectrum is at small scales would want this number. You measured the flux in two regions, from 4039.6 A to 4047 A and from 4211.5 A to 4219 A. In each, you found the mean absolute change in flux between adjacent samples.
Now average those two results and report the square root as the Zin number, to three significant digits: 0.250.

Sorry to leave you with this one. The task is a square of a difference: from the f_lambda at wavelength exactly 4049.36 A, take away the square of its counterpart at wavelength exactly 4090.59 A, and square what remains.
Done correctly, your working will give 77.9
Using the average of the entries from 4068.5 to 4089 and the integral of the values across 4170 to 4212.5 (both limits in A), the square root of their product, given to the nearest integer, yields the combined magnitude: 20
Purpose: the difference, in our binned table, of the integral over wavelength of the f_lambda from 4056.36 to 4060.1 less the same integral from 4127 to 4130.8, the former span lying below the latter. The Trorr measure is -0.05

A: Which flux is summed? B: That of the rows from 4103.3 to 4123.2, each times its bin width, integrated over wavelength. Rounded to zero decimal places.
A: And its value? 65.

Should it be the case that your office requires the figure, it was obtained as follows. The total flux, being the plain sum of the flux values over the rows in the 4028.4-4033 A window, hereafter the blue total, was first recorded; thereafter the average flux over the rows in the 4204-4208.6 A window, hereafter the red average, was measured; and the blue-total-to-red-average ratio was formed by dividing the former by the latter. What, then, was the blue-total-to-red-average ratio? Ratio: 5.6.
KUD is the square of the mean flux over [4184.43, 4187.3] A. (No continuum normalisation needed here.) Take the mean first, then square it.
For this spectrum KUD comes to 8.6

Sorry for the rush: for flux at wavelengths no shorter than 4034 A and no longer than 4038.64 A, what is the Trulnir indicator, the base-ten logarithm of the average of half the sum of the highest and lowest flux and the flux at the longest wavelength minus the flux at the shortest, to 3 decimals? 0.178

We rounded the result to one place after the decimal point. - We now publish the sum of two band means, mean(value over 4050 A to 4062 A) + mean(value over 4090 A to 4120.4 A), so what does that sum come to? 6.5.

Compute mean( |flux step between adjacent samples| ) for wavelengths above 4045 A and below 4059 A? 0.027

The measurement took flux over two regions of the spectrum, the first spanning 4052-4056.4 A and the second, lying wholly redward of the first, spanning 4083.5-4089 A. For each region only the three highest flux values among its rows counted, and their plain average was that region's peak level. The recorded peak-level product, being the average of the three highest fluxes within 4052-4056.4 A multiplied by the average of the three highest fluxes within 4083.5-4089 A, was 10.9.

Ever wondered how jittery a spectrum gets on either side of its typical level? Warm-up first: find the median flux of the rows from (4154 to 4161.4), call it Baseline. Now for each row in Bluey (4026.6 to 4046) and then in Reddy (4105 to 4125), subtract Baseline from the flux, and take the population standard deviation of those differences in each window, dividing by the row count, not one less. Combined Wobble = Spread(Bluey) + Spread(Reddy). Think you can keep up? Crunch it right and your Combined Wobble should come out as 0.19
